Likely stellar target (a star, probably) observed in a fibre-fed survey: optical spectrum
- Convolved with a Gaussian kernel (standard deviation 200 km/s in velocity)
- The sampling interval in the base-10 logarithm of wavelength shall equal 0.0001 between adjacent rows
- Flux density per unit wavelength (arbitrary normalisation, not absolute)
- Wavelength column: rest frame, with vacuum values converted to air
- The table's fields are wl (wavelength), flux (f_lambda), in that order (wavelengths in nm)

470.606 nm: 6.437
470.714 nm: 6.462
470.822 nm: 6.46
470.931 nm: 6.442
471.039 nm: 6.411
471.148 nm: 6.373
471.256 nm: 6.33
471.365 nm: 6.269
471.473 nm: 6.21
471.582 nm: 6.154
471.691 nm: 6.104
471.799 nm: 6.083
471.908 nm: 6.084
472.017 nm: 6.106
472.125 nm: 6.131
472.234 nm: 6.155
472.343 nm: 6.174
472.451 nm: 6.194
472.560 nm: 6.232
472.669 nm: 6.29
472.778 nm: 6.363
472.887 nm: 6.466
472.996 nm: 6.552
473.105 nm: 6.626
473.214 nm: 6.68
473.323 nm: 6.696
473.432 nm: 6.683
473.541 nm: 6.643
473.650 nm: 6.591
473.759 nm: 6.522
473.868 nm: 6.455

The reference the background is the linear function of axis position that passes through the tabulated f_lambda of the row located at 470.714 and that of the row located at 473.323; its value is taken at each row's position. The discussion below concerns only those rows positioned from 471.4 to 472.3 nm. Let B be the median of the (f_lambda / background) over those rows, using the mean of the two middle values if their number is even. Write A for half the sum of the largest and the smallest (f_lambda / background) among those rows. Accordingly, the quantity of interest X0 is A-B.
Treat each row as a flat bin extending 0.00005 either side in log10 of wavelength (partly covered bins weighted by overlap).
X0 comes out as 0.007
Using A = 0.939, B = 0.931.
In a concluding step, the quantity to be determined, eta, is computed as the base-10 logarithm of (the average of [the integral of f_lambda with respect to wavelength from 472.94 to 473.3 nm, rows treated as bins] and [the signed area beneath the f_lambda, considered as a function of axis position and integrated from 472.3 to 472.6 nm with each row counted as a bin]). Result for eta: 0.33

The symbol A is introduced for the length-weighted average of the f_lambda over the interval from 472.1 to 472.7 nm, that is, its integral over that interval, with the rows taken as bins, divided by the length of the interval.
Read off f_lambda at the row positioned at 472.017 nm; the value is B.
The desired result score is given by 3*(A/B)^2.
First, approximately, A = 6.2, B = 6.106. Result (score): 3.1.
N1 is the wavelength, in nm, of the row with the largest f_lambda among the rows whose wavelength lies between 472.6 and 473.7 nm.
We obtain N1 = 473.323 nm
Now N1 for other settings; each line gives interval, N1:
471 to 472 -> 471.039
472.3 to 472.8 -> 472.778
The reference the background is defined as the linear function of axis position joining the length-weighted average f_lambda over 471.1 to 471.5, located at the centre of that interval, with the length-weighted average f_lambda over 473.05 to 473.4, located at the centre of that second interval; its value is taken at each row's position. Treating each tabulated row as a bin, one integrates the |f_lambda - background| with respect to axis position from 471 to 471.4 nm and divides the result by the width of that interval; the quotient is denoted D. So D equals 0.08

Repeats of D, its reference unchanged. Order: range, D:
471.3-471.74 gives 0.16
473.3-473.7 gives 0.07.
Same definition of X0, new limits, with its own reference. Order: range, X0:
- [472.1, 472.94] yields 0.013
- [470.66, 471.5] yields -0.008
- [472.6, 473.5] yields -0.014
